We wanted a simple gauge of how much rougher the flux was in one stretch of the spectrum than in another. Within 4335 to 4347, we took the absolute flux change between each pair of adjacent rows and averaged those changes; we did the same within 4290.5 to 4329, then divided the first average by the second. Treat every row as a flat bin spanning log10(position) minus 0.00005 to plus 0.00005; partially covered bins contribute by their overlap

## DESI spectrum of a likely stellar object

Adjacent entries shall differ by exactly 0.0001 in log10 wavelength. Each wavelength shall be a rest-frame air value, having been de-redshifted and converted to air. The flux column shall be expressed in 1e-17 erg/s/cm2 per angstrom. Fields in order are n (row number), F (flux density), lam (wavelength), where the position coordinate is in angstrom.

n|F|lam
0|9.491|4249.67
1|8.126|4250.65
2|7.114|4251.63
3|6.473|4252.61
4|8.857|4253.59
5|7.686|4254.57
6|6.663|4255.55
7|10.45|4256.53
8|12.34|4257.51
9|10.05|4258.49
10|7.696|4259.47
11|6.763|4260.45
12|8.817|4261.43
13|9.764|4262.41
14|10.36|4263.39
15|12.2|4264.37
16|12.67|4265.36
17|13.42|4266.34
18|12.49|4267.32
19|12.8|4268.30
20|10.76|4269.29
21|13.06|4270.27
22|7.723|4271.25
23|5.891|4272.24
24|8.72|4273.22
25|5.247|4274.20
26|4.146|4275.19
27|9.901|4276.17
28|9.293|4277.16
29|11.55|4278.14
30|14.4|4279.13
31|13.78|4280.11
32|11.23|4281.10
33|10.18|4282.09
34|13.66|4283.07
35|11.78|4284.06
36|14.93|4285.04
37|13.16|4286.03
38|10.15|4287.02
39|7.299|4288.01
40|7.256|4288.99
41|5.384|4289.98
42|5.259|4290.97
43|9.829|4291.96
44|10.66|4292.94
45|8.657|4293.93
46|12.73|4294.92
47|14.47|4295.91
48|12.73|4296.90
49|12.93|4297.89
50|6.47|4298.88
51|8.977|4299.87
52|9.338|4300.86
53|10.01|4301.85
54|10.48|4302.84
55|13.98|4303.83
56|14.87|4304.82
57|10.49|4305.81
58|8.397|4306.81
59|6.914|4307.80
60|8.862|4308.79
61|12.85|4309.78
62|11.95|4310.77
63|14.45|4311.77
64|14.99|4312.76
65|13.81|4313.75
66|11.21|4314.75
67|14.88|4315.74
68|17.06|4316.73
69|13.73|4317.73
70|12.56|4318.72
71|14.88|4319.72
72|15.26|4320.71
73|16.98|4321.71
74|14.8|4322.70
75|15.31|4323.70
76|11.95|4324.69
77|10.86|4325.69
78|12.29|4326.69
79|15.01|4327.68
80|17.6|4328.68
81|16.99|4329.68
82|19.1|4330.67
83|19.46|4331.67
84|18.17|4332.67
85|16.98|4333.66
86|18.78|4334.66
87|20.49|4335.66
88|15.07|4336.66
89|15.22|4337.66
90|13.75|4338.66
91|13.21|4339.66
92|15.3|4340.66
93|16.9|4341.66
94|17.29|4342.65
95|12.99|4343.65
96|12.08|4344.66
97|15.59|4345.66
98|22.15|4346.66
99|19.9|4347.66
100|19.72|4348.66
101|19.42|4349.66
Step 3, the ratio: 1.16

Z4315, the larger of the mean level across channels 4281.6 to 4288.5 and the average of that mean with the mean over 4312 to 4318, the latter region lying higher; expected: 13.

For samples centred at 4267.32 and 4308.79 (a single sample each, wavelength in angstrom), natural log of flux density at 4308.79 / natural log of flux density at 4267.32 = 0.86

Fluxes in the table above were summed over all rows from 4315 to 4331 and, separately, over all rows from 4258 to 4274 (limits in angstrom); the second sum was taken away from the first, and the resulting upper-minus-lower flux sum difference 76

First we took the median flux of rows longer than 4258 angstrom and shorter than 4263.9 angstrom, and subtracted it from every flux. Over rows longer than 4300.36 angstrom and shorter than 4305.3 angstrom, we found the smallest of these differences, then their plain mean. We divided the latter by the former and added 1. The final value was 52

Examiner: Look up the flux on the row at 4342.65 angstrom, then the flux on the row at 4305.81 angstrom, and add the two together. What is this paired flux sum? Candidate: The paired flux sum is 28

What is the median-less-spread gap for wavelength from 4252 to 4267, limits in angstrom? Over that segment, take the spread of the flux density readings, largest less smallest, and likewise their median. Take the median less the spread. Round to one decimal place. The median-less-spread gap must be 2.8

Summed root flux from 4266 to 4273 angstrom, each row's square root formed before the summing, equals 23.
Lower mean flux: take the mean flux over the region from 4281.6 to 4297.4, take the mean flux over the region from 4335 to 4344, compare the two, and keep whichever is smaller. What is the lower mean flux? 10.51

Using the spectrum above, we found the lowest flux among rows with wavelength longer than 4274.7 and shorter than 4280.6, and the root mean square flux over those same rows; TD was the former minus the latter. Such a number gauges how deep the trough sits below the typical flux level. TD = -6.9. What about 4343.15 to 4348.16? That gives -4.9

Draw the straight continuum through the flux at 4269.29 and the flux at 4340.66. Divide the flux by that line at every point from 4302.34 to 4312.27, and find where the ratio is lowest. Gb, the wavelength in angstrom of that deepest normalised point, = 4307.80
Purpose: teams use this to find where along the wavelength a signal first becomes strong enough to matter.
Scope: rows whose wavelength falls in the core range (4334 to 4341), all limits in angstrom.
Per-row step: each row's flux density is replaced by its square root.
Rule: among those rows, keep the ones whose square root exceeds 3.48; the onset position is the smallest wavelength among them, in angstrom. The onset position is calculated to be 4334.66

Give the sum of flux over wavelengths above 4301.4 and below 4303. 20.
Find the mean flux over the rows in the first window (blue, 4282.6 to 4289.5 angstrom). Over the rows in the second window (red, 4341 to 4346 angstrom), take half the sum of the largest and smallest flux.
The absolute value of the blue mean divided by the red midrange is 0.76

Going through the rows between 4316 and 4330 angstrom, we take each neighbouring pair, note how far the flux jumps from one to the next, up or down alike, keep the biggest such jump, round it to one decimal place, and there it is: 3.4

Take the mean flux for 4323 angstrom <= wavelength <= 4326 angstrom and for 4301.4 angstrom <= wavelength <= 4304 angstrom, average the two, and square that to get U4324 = 146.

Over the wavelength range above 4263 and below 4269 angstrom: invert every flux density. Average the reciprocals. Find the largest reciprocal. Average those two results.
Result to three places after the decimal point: 0.089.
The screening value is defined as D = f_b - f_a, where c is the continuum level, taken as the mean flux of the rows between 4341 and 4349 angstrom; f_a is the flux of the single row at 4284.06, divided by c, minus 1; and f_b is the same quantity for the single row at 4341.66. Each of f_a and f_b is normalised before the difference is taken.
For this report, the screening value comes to 0.30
